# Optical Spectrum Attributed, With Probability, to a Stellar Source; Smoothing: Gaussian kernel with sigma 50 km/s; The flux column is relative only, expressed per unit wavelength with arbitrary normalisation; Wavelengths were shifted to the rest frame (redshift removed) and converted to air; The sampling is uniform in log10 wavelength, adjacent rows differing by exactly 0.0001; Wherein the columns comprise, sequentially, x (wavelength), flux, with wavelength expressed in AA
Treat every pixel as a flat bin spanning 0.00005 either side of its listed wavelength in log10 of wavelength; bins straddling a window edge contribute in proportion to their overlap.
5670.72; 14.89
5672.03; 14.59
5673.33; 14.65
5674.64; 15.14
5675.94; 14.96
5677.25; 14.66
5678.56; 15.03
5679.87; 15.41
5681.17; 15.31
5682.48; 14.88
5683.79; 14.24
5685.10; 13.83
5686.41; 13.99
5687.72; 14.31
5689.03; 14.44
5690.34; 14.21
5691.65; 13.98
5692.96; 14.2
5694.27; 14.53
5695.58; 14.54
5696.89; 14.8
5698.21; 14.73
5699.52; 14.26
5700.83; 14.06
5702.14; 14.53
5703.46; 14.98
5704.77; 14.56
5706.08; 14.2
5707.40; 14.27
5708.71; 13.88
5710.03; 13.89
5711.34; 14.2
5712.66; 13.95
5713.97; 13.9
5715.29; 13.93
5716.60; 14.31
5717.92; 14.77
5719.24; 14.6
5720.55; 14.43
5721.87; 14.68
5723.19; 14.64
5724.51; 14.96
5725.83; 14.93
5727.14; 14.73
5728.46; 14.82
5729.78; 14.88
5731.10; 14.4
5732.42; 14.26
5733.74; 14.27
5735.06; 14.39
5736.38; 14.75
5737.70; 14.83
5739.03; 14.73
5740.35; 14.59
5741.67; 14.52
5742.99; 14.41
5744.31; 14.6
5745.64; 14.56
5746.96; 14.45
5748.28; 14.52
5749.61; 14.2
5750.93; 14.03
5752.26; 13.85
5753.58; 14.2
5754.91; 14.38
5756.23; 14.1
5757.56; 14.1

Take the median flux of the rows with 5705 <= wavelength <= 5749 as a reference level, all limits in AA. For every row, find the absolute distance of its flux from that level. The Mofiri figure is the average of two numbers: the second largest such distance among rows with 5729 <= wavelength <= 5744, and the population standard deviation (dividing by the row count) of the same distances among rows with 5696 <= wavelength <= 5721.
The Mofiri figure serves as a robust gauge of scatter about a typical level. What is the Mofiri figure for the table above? 0.26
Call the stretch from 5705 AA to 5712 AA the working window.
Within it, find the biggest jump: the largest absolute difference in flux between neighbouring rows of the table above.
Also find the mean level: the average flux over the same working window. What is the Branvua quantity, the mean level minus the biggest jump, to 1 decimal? 13.7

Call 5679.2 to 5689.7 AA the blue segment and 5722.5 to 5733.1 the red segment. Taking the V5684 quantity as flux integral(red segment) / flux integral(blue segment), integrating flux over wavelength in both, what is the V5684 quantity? 1.02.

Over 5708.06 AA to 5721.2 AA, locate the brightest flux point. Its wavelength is 5717.92 AA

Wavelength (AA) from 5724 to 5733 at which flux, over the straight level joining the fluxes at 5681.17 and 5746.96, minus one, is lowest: 5732.42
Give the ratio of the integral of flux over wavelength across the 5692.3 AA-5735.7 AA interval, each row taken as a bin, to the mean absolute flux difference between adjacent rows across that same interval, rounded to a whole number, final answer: 2837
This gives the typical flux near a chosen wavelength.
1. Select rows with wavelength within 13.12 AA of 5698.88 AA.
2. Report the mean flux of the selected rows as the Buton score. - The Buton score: 14.3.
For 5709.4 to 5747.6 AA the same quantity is 14.5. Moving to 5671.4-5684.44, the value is 14.9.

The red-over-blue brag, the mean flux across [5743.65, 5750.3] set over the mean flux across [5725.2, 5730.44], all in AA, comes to 0.97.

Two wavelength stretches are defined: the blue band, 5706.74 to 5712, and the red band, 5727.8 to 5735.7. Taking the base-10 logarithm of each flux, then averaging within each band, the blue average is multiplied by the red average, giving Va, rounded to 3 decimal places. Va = 1.333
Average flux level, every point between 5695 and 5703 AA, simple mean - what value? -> 14.5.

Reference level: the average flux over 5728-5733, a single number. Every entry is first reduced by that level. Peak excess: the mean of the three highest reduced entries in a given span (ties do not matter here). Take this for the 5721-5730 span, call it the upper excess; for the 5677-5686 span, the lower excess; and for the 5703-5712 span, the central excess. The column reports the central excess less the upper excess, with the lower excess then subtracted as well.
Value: -1.0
